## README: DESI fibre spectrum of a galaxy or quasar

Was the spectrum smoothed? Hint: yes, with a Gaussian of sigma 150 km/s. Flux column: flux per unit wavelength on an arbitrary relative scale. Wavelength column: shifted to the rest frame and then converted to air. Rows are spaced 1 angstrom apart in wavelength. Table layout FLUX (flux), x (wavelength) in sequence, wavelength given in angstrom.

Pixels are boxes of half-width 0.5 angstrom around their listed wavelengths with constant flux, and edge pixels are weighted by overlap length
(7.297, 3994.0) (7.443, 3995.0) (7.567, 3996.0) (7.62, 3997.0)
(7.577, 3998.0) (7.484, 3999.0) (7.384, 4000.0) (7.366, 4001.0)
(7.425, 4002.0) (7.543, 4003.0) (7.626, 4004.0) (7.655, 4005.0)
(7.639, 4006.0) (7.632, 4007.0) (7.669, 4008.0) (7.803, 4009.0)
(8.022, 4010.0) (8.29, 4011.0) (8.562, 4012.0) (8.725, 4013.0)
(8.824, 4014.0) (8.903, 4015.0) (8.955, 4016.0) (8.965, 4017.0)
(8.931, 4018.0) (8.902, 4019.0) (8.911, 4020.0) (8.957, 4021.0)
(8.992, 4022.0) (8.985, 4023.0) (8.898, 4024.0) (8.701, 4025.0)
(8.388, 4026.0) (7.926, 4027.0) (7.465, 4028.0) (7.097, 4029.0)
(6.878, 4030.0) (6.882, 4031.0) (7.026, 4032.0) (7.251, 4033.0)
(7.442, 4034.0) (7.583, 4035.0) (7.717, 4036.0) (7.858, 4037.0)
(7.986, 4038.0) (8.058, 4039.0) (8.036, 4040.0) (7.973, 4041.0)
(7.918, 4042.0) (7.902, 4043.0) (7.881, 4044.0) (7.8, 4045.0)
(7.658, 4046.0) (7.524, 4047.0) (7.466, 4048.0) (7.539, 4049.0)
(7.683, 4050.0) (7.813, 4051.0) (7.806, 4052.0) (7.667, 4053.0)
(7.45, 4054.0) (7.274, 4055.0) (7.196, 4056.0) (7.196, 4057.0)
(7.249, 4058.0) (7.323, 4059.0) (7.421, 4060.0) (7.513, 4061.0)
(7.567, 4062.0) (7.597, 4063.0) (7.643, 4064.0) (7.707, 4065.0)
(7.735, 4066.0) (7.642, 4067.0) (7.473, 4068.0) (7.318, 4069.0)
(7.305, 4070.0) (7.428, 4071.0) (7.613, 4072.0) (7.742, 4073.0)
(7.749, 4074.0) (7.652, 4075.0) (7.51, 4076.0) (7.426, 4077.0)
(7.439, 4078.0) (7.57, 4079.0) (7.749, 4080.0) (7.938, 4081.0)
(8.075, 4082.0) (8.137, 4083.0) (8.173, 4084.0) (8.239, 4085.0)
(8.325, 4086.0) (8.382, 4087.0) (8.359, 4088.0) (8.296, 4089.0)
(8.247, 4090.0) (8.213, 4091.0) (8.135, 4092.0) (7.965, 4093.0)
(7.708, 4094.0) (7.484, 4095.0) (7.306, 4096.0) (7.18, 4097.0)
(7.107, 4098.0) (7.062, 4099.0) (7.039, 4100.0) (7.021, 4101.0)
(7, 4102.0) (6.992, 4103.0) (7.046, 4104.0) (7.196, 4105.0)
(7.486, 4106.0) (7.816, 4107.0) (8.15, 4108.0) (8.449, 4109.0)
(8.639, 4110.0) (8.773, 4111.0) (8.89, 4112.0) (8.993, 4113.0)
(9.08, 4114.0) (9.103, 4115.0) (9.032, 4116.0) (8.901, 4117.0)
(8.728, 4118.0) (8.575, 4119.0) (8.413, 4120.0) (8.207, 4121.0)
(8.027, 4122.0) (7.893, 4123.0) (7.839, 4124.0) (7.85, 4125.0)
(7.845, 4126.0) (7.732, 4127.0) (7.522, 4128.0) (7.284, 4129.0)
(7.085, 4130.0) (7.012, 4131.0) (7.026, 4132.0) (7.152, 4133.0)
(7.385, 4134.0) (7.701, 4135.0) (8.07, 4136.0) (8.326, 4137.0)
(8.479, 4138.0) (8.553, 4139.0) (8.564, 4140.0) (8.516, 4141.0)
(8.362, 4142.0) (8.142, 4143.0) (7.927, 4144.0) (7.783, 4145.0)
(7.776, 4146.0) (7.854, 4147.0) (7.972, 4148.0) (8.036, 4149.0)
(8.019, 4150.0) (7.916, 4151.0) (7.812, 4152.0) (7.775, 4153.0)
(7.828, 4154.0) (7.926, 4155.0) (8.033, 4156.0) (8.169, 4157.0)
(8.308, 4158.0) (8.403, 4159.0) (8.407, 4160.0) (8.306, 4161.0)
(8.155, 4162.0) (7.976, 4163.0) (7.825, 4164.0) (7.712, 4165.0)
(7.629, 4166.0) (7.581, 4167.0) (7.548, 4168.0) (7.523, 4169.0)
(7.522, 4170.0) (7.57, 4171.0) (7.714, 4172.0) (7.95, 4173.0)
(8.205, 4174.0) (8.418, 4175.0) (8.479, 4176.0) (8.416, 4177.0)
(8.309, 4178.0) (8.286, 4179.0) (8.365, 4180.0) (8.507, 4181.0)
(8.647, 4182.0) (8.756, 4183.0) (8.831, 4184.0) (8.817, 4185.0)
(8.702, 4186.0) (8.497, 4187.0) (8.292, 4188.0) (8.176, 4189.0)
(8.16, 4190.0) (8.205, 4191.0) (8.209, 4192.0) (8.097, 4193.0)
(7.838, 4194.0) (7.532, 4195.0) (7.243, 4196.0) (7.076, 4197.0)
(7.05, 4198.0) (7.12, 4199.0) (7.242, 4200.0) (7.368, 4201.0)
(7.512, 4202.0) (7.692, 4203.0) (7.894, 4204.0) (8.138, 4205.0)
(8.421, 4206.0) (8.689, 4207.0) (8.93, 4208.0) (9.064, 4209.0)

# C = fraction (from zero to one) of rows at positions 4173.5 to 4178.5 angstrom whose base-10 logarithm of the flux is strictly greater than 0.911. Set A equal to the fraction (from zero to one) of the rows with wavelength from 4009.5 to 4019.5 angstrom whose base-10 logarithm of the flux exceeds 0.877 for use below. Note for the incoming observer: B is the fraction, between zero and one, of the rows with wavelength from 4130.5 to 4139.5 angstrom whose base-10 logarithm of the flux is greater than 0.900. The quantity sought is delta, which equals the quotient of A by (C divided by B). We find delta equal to 0.44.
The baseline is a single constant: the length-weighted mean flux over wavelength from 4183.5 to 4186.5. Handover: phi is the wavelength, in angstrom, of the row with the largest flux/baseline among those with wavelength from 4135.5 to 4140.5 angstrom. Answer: 4140.0 angstrom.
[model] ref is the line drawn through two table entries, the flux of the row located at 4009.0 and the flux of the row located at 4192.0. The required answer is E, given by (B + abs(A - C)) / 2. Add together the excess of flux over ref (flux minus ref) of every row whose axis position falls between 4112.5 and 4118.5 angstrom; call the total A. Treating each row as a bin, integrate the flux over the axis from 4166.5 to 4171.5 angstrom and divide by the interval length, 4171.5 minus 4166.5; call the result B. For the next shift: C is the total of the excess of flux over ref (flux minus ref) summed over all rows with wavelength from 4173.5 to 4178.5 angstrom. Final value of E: 6.1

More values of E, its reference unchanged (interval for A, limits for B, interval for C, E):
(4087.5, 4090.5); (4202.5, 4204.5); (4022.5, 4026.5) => 5.2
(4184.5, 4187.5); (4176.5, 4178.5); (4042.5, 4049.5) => 5.6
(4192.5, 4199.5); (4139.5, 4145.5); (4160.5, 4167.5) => 6.0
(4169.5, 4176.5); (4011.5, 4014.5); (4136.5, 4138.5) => 5.3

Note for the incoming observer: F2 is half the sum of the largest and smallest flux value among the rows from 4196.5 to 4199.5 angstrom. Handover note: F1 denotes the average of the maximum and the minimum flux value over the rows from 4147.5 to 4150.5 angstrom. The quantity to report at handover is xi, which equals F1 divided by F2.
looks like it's 1.13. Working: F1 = 8.0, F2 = 7.1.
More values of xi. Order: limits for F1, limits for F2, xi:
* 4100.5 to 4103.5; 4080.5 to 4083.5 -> 0.87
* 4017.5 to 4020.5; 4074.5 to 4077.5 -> 1.18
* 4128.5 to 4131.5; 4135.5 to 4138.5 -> 0.86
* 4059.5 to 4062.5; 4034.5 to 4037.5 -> 0.97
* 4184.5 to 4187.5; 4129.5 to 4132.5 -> 1.23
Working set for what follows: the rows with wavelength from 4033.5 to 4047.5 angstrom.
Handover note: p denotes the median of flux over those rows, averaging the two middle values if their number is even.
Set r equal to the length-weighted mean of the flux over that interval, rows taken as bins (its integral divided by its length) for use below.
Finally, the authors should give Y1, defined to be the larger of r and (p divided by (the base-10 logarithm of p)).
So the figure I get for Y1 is 8.78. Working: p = 7.87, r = 7.81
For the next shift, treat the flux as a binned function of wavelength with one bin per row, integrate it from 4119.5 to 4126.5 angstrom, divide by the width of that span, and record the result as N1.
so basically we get 8.0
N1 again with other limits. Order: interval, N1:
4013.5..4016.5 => 8.9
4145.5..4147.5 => 7.8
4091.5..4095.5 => 7.8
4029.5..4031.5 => 6.9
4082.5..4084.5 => 8.2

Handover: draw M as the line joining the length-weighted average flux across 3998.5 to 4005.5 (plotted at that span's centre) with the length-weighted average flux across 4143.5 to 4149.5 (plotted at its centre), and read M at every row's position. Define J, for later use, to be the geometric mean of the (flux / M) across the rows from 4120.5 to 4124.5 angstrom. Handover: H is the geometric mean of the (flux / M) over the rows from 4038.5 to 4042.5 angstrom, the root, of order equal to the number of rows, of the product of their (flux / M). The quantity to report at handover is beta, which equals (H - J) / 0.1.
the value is 0.3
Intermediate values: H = 1.05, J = 1.02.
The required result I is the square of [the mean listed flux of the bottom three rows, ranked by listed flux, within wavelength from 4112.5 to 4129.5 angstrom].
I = 56.4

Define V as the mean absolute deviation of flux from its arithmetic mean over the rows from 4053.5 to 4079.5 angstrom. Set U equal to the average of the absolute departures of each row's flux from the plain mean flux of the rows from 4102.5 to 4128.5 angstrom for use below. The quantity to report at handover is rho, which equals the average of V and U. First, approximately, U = 0.55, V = 0.14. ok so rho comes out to 0.35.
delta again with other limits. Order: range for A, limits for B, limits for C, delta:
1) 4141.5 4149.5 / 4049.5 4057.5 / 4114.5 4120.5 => 0.00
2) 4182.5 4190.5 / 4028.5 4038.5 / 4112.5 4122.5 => 0.11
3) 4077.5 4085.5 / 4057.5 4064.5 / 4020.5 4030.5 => 0.00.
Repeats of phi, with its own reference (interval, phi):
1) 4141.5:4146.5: 4142.0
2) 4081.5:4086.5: 4086.0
